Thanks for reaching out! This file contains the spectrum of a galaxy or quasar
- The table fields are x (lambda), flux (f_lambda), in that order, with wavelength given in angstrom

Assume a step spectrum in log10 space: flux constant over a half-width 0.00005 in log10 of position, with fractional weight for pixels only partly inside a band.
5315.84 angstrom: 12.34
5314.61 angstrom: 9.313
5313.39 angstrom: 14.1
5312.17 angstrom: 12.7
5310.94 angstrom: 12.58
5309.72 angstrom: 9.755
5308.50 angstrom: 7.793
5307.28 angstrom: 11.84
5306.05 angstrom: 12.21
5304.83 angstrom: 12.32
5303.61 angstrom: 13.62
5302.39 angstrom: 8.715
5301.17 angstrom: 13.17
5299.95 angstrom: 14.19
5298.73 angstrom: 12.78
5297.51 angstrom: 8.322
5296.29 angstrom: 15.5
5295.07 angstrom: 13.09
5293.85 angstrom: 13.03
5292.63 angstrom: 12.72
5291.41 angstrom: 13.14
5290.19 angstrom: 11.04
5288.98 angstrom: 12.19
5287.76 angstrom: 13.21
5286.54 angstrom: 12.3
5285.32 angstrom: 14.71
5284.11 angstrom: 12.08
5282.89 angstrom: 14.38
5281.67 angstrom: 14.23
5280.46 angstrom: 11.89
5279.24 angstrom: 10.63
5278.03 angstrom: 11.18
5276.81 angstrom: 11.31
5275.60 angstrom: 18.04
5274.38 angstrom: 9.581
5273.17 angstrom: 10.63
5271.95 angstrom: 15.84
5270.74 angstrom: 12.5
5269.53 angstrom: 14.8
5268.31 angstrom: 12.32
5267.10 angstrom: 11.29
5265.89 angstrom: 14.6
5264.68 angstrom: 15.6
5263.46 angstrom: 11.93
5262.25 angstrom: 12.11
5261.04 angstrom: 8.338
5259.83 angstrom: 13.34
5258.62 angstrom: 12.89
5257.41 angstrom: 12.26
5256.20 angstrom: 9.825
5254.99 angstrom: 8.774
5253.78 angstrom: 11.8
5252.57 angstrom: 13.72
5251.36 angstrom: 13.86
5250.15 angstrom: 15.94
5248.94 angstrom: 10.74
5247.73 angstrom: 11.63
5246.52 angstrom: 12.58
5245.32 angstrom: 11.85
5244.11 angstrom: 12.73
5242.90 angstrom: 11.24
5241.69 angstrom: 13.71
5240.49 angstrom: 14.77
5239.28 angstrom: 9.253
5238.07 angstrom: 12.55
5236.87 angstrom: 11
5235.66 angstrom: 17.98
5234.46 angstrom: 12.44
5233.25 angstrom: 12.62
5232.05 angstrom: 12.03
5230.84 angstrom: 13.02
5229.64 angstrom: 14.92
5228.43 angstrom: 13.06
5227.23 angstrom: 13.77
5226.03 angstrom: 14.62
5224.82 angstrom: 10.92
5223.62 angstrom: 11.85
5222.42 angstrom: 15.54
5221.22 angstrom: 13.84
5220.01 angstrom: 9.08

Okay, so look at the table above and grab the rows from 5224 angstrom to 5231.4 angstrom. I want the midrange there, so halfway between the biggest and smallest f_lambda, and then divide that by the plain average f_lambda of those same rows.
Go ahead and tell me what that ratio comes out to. 0.97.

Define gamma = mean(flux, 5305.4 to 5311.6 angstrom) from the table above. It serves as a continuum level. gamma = 10.8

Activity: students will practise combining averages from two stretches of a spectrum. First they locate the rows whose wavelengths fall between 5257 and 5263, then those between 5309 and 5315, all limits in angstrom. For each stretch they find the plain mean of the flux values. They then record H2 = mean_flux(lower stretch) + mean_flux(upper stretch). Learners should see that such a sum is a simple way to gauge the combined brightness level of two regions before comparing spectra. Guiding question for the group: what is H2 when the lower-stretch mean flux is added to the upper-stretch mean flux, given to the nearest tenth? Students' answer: 23.5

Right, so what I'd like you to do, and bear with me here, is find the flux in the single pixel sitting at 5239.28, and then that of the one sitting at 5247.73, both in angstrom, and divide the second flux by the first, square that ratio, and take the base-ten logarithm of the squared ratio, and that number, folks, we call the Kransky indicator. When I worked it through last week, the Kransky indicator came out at 0.20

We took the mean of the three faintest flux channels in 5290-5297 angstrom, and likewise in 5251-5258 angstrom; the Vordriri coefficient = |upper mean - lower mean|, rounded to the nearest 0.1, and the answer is 2.1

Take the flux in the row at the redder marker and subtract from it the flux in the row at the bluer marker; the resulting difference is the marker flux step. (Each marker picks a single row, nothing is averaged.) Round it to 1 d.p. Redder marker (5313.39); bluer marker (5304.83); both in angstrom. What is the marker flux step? 1.8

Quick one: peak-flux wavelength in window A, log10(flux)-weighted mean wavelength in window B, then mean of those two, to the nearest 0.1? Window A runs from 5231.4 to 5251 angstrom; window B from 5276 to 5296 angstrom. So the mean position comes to 5260.8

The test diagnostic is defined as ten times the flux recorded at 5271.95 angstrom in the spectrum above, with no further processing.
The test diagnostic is 158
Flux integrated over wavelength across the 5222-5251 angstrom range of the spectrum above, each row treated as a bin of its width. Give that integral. 375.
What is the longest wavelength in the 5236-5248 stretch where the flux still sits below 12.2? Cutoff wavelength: 5247.73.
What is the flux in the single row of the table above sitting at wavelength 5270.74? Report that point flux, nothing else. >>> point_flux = 12.5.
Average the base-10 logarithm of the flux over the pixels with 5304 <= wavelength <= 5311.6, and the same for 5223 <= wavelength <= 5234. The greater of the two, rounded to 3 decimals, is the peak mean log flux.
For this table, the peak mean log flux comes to 1.111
